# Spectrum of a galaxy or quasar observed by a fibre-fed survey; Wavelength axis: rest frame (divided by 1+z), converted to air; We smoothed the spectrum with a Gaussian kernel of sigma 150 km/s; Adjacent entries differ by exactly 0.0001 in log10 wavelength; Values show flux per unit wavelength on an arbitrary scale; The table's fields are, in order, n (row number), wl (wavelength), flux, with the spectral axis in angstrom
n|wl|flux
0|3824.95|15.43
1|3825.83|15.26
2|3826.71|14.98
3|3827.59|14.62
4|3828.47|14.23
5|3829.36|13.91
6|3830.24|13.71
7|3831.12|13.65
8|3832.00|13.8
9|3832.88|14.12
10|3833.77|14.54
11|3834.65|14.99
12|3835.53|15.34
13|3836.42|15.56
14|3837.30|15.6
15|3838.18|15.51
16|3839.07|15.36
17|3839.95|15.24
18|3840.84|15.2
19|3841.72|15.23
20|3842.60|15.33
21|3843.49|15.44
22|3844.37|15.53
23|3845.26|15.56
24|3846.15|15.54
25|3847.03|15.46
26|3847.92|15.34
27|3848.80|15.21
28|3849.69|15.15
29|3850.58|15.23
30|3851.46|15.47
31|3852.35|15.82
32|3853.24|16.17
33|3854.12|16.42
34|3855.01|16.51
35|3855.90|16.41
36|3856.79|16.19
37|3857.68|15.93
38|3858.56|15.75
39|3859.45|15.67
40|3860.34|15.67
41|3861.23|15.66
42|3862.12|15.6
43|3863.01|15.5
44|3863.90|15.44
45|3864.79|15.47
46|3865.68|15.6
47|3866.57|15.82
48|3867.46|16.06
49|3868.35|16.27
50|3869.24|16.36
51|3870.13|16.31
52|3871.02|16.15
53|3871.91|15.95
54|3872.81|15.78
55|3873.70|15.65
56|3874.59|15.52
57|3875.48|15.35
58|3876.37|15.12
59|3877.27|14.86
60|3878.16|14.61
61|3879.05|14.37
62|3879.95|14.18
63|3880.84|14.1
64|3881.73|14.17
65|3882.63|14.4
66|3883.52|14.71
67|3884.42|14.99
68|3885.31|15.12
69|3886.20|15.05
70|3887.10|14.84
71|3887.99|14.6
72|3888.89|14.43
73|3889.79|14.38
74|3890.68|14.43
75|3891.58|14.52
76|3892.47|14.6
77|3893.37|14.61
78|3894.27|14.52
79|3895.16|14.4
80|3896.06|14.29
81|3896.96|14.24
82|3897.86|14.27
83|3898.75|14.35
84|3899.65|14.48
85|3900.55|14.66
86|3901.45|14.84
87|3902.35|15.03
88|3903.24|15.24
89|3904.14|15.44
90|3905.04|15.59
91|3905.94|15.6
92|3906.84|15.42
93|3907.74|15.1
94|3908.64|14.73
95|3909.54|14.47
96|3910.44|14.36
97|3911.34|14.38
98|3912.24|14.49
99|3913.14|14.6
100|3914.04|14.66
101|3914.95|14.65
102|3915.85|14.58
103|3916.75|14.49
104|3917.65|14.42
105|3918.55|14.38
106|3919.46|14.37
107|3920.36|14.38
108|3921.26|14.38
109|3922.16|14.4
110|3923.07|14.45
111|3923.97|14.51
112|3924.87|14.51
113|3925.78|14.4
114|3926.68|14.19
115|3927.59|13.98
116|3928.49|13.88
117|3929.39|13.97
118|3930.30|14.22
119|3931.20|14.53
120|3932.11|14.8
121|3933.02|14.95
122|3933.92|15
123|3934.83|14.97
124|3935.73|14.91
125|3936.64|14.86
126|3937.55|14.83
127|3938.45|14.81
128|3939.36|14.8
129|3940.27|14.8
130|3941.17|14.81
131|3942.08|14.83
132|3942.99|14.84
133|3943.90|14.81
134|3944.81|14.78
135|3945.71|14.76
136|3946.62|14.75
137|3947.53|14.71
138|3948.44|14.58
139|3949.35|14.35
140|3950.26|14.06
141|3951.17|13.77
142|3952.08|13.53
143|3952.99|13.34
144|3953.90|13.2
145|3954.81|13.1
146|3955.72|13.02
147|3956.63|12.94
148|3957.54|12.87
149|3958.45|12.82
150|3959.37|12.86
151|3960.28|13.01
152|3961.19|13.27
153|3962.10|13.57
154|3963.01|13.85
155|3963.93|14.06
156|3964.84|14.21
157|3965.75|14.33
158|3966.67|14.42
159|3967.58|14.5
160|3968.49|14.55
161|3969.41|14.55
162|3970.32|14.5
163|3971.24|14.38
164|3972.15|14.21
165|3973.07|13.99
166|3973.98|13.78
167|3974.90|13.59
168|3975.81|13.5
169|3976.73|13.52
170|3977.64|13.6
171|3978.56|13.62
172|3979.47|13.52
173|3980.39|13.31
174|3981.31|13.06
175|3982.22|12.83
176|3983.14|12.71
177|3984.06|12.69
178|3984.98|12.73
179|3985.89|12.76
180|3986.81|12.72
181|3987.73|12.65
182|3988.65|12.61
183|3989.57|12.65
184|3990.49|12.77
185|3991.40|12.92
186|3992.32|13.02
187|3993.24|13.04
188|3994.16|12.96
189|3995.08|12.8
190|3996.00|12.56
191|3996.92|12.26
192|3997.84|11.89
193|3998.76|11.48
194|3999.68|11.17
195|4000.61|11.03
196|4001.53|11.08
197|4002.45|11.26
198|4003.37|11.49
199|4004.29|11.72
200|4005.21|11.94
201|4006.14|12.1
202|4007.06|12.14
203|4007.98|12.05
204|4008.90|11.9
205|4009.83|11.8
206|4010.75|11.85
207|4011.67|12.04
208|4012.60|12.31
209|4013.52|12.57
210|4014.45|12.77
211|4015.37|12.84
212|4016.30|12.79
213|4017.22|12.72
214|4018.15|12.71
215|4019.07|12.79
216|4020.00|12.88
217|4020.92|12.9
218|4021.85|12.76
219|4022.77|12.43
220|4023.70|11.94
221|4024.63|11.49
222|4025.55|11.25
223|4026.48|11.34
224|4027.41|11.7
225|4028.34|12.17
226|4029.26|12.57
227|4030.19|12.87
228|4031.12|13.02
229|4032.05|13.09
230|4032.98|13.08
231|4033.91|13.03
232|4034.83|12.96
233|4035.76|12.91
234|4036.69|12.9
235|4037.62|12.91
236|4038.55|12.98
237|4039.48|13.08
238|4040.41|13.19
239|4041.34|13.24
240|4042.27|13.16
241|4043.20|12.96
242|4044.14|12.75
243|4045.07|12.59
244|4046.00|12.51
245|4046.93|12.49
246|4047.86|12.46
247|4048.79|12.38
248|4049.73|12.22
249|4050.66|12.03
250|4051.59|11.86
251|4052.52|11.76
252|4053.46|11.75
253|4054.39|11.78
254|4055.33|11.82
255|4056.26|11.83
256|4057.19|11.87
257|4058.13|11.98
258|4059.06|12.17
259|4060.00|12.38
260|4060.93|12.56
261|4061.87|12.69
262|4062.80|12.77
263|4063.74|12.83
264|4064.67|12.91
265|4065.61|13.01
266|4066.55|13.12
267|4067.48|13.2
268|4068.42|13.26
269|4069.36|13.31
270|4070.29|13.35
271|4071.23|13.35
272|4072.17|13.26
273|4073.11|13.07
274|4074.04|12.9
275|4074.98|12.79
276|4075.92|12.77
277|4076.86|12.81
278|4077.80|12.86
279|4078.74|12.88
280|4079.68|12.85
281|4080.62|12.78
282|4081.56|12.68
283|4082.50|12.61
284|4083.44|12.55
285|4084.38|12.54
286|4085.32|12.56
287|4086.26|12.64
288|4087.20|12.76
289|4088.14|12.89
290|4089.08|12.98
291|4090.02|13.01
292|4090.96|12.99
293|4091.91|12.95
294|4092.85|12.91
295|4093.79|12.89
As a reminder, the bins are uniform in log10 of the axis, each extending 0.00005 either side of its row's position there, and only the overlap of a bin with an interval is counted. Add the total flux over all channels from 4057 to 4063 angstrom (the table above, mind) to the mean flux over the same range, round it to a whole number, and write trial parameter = 99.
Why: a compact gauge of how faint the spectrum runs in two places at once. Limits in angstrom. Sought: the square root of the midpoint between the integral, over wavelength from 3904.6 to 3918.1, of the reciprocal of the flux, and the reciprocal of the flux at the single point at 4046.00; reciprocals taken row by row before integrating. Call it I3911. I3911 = 0.71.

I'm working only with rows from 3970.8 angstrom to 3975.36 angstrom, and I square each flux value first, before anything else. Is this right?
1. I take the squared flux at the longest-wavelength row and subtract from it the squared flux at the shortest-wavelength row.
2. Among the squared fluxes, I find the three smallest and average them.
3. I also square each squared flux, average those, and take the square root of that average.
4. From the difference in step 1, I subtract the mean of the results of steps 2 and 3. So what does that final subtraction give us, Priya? -215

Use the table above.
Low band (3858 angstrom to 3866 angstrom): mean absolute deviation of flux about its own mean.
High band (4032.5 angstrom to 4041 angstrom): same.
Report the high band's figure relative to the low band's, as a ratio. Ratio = 1.0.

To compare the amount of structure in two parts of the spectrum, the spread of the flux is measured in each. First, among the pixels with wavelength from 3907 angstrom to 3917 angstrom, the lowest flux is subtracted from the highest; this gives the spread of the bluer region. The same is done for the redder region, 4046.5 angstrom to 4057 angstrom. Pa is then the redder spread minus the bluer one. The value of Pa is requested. 0.00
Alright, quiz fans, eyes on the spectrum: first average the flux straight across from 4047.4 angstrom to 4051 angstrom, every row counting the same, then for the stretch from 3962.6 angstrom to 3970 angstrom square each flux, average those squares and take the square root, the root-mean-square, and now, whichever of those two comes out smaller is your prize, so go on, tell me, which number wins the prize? 12.27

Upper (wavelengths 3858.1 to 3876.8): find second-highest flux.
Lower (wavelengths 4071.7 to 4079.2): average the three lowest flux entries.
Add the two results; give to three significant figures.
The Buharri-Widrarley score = 29.1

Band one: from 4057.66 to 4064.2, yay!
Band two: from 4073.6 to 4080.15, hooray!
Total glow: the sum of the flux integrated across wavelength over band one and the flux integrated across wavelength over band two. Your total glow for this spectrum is 166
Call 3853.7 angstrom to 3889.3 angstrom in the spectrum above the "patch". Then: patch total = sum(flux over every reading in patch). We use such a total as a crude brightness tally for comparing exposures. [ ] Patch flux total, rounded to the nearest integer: 617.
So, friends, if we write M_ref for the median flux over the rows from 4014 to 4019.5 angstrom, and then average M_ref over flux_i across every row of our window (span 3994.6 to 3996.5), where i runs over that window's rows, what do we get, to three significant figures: 1.01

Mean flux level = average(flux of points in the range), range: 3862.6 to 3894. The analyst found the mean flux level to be 15.1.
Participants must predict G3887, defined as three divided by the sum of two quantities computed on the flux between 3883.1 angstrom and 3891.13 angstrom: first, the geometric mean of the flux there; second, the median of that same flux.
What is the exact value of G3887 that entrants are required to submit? 0.102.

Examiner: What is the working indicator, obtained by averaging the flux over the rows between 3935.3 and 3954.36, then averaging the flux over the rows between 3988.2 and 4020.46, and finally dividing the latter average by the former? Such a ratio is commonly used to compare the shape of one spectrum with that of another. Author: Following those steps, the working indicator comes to 0.85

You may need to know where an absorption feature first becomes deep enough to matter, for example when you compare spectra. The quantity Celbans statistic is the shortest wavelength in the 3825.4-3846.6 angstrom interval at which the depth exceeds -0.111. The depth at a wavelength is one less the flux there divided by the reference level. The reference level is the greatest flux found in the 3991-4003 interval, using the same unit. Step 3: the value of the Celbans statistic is 3828.47 angstrom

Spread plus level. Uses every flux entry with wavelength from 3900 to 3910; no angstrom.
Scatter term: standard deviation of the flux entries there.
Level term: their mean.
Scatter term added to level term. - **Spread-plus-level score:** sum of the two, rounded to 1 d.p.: 15.5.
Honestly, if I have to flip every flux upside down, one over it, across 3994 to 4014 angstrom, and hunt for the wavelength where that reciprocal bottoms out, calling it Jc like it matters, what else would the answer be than 3994.16 angstrom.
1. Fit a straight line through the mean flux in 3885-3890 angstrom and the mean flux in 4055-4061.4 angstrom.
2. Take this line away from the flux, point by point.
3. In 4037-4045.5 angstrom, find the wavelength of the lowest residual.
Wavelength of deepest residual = 4045.07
